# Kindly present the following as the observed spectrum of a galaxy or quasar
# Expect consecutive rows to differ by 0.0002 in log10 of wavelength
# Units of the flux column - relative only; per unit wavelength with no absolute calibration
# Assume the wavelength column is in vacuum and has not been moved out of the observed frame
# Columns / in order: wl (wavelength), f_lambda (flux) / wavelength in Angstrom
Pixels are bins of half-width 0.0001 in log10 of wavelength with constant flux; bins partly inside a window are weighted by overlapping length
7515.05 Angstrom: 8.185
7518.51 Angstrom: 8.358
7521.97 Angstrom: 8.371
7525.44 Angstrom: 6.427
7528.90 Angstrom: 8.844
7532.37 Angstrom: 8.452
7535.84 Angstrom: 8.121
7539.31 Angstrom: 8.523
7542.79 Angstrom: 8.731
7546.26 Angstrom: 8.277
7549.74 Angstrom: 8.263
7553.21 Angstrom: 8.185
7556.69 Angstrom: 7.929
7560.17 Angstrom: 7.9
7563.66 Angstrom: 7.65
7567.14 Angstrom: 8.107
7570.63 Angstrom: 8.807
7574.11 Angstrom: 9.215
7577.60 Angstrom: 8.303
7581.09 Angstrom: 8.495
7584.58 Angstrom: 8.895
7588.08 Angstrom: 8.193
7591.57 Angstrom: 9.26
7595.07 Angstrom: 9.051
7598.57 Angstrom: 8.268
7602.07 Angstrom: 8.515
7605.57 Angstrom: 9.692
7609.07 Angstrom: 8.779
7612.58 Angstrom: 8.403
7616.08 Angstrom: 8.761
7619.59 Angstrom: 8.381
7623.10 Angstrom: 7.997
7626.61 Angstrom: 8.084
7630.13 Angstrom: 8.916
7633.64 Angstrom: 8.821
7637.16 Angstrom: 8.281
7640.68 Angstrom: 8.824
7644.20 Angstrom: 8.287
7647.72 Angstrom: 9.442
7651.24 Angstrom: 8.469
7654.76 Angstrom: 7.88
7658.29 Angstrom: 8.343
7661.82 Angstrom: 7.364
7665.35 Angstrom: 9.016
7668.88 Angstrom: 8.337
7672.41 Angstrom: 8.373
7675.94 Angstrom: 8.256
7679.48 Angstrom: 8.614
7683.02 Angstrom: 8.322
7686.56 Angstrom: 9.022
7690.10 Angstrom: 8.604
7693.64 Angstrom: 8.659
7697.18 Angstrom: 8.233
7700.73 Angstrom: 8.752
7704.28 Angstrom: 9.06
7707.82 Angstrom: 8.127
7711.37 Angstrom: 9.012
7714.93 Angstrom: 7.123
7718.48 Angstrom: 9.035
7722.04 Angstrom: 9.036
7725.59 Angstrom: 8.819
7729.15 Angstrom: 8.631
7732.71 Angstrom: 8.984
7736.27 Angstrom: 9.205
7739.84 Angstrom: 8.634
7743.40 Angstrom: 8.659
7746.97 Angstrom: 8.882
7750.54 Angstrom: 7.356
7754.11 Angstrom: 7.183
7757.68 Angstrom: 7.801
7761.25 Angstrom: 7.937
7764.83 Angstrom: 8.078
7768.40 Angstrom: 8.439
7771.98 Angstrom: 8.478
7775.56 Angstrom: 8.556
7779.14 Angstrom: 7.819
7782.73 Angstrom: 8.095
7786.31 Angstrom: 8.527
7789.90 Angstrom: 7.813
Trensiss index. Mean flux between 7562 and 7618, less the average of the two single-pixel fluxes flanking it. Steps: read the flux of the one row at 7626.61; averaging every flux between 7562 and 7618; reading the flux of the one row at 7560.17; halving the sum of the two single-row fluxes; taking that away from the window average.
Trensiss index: 0.7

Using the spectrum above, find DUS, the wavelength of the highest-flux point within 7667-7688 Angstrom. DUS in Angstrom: 7686.56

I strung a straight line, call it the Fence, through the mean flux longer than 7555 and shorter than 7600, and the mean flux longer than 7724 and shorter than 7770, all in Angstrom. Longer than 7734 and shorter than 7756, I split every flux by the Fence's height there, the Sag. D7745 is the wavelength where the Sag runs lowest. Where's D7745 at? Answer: 7754.11 Angstrom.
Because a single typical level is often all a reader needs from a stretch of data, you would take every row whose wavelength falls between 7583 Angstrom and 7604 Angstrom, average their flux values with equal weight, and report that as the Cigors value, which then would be 8.70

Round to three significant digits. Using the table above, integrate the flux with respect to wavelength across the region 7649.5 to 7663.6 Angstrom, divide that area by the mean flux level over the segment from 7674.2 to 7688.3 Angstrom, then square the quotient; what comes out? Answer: 175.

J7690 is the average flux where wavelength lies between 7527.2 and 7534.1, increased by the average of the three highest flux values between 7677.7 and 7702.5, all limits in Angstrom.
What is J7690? 17.5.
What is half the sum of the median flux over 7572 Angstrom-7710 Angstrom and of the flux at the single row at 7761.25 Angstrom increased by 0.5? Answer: 8.5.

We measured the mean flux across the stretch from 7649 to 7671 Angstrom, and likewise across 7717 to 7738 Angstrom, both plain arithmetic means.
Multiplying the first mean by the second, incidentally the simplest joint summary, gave 74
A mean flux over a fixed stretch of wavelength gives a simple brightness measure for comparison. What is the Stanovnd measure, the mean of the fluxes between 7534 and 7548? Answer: 8.41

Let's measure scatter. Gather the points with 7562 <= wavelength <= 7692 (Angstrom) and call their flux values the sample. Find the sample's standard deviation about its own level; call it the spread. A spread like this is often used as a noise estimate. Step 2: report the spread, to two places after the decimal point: 0.48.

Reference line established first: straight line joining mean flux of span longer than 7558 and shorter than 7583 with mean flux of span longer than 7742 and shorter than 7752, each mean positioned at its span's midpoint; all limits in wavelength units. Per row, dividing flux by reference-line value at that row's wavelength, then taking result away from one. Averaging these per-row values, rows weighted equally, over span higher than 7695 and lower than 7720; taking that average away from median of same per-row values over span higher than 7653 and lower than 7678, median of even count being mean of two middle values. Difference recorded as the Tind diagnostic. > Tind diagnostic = 0.02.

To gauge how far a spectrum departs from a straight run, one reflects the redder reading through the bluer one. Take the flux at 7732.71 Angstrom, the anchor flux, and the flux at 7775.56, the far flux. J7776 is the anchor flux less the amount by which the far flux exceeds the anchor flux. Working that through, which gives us 9.4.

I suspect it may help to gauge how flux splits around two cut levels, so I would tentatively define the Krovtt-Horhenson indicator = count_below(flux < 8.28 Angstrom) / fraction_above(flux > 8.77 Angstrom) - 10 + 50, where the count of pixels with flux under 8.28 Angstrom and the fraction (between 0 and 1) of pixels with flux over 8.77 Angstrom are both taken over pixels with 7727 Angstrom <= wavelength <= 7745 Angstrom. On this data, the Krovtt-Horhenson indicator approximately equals 40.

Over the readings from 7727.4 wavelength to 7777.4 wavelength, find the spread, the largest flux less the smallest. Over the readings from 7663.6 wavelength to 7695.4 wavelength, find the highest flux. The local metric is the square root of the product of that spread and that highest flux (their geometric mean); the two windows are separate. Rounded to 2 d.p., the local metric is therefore 4.27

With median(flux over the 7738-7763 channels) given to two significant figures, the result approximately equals 7.9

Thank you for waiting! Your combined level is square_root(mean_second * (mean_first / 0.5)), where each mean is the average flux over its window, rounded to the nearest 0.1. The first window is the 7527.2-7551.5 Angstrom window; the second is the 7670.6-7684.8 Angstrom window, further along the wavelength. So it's 11.9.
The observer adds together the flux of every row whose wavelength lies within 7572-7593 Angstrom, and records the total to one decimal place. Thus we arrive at 52.4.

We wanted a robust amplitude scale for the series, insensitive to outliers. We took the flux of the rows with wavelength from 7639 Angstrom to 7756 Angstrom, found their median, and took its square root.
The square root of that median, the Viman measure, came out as 2.94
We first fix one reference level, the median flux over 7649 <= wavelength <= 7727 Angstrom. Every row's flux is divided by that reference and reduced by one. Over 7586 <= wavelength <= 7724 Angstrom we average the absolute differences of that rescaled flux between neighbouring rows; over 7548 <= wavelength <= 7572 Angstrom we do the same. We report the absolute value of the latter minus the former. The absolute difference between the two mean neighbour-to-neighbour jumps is 0.039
